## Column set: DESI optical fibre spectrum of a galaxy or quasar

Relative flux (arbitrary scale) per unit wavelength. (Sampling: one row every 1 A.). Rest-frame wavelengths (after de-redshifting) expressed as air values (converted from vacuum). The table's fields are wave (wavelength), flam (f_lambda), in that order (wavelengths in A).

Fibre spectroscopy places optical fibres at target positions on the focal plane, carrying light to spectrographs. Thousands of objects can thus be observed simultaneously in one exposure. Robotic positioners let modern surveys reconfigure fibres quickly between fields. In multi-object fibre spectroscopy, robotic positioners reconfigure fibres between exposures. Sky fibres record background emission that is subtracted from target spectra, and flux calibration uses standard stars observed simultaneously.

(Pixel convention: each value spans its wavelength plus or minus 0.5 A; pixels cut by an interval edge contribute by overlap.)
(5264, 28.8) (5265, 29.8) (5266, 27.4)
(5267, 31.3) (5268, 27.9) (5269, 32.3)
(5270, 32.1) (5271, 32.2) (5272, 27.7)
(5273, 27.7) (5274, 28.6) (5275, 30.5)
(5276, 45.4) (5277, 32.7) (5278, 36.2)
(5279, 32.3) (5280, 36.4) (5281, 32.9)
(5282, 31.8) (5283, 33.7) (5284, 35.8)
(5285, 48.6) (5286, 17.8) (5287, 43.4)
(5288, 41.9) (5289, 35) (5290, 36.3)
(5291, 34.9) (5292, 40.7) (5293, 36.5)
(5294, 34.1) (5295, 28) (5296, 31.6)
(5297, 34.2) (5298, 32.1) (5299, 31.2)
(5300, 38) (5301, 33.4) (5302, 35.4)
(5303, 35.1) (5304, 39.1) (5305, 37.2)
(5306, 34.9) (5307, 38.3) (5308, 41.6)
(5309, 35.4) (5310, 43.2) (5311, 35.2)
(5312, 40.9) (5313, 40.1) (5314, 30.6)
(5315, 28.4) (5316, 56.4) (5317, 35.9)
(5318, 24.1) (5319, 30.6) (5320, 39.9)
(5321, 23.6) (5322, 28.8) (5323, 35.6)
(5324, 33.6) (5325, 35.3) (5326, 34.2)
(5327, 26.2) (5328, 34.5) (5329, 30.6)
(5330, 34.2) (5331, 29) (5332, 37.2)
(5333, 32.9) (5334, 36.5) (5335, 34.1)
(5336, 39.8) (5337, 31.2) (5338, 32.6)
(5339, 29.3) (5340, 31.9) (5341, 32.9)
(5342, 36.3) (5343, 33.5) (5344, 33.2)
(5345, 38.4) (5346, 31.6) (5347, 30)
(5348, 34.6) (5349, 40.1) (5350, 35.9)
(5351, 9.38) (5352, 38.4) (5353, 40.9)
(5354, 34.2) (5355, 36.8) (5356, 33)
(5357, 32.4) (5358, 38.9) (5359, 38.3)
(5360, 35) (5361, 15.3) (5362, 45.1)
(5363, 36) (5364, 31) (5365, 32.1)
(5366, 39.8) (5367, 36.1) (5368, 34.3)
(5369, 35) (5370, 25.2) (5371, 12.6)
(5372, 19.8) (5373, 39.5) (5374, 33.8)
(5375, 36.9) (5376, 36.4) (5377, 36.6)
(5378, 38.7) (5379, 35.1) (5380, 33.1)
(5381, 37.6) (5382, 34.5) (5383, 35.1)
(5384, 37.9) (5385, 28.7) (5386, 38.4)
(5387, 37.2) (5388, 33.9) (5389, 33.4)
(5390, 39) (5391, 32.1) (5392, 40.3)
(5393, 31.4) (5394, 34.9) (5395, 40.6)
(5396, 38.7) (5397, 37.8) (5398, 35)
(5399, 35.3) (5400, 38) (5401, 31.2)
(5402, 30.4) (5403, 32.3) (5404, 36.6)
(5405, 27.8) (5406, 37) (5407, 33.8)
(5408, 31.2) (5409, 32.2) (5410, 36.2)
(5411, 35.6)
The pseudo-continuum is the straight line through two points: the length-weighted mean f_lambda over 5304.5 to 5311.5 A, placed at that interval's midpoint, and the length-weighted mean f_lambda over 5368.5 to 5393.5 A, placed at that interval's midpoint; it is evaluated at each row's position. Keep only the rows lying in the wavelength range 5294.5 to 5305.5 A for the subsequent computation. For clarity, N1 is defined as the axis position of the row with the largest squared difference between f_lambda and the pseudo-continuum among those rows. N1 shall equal 5295 A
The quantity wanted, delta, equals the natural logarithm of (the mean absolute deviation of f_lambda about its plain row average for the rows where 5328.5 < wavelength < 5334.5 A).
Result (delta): 0.94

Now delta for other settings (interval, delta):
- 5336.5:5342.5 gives 0.45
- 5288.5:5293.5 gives 0.47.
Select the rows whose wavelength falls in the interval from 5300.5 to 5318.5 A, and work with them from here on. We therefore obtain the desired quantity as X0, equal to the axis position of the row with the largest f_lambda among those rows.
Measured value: 5316 A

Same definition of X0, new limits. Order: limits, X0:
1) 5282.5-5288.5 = 5285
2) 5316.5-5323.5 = 5320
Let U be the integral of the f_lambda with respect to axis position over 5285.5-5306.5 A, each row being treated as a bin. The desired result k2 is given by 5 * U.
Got 3654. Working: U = 731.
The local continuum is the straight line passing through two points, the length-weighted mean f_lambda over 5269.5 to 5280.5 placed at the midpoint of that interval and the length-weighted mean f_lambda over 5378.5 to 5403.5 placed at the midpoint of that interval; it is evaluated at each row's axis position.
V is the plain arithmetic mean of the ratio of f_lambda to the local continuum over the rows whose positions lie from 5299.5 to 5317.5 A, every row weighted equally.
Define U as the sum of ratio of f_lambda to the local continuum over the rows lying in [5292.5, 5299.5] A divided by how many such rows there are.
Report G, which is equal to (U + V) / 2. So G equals 1.05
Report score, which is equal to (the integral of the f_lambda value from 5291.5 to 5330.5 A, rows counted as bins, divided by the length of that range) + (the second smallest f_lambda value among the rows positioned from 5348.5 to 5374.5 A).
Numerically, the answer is 47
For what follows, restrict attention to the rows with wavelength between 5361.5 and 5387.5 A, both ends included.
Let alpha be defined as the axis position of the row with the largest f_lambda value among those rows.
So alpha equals 5362 A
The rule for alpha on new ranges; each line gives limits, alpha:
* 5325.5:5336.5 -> 5336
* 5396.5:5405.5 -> 5400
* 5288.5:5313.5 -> 5310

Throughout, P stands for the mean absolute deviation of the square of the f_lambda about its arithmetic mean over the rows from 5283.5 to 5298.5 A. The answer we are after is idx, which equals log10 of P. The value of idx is 2.52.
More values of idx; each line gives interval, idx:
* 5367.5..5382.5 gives 2.46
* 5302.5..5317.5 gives 2.54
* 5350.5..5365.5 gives 2.54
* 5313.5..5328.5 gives 2.57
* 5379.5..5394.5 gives 2.26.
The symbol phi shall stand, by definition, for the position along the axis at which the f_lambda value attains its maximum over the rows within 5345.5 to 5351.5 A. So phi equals 5349 A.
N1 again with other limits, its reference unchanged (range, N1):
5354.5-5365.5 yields 5361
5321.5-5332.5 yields 5327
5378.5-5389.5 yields 5386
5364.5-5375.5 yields 5371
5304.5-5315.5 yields 5315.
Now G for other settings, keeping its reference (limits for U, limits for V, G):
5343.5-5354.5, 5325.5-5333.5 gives 0.96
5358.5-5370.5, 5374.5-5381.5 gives 1.00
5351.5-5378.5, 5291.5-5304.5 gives 1.00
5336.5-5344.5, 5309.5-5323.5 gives 1.00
